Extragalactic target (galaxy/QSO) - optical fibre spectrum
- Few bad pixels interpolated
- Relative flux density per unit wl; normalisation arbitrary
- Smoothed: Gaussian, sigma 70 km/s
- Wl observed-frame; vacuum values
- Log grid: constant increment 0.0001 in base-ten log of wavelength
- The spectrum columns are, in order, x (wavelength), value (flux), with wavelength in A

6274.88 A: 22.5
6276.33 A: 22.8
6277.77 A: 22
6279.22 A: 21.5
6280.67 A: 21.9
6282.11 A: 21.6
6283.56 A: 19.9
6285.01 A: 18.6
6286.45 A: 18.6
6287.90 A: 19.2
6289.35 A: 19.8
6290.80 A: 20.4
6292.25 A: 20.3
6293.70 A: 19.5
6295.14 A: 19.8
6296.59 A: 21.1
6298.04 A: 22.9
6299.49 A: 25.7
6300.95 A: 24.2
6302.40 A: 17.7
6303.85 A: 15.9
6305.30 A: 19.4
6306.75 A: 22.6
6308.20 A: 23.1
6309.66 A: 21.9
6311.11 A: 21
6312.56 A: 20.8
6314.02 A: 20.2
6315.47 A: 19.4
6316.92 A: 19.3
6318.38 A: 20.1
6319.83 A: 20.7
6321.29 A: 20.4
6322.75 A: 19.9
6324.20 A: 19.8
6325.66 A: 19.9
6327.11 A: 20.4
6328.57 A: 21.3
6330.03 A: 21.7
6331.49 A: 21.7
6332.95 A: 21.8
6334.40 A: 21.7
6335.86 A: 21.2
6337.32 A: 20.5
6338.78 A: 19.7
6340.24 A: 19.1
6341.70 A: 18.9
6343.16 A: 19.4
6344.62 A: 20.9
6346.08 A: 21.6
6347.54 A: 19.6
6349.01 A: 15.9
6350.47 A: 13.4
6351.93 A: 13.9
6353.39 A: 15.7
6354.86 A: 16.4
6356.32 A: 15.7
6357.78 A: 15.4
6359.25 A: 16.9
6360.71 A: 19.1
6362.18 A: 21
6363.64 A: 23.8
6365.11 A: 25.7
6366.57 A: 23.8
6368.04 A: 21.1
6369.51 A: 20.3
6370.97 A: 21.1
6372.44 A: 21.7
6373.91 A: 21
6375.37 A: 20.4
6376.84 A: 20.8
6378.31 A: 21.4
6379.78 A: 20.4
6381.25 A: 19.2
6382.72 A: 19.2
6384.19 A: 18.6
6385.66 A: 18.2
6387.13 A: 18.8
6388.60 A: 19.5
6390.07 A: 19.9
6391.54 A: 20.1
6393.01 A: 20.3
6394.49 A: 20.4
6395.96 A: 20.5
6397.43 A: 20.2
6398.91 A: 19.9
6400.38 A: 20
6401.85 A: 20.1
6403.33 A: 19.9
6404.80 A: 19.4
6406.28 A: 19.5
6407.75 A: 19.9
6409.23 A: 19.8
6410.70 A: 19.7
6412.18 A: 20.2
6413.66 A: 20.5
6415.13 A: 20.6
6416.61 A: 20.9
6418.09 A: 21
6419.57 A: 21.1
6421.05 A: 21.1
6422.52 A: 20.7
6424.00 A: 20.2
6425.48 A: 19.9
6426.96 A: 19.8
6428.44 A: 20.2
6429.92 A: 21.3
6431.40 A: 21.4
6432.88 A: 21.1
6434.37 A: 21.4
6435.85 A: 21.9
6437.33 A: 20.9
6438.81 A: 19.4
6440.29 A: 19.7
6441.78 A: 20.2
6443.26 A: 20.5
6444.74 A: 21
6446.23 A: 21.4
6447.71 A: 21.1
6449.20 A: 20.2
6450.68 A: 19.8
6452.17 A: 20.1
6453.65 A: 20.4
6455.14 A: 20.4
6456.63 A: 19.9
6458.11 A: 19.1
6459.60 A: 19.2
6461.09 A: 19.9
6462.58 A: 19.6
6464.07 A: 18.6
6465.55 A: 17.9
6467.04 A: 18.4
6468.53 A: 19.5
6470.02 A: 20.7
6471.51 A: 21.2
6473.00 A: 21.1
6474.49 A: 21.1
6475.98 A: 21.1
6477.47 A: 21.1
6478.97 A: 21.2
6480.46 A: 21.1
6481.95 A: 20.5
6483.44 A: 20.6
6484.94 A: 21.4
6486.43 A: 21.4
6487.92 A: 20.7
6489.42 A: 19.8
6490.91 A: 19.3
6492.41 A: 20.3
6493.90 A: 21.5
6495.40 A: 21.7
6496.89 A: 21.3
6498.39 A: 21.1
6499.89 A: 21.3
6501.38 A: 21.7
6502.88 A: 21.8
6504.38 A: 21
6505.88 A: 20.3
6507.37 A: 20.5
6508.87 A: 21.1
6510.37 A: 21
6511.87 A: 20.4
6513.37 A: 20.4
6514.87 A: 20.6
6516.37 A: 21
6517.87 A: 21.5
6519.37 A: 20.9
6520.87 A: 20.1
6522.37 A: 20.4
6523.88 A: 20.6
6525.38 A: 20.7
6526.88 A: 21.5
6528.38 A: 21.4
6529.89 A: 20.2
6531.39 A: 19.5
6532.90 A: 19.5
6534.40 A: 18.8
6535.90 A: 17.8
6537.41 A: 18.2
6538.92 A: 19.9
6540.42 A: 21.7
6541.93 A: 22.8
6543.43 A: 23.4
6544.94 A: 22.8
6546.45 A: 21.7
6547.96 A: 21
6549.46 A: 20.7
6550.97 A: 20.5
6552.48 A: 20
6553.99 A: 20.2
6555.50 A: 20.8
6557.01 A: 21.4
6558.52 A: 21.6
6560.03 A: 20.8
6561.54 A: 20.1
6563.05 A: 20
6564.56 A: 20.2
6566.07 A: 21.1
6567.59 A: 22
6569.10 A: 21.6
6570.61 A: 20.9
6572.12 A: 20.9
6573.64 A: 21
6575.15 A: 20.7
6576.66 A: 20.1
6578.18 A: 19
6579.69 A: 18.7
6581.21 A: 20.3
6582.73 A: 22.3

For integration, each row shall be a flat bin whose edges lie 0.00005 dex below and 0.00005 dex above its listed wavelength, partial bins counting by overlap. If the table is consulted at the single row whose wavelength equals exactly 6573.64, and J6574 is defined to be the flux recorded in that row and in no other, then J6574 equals 21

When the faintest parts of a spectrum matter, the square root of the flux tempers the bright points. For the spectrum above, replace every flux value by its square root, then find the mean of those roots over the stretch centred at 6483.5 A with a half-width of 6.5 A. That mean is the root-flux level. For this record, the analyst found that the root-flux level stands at 4.57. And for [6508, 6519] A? 4.57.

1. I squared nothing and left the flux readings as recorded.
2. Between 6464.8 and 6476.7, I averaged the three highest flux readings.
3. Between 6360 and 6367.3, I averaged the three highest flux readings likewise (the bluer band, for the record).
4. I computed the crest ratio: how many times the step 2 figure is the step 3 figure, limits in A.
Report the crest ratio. 0.86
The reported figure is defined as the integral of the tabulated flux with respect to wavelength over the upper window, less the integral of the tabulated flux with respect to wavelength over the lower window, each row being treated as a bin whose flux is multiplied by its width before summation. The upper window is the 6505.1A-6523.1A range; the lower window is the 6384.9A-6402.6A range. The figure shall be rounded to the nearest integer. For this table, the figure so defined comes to 22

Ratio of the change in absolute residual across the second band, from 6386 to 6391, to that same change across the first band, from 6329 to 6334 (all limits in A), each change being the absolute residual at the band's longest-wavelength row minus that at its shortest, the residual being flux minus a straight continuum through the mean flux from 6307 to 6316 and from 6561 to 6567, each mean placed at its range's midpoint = -10.2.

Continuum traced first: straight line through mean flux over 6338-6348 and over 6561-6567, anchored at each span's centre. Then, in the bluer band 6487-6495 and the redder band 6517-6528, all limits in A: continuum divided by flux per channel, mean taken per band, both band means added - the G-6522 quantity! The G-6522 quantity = 1.97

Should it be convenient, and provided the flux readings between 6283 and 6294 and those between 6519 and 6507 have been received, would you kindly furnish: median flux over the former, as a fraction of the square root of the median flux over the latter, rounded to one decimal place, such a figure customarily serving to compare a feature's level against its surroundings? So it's 4.3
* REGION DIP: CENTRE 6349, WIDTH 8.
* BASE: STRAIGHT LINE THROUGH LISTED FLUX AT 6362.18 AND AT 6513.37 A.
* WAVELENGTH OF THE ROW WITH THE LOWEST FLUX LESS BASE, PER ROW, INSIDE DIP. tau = 6350.47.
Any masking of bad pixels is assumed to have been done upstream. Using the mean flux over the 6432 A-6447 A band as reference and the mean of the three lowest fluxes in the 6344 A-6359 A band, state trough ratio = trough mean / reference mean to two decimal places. 0.69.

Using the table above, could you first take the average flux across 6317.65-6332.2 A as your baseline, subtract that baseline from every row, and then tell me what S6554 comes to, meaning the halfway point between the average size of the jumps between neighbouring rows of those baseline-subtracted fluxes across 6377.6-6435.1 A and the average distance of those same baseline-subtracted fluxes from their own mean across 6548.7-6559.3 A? 0.39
